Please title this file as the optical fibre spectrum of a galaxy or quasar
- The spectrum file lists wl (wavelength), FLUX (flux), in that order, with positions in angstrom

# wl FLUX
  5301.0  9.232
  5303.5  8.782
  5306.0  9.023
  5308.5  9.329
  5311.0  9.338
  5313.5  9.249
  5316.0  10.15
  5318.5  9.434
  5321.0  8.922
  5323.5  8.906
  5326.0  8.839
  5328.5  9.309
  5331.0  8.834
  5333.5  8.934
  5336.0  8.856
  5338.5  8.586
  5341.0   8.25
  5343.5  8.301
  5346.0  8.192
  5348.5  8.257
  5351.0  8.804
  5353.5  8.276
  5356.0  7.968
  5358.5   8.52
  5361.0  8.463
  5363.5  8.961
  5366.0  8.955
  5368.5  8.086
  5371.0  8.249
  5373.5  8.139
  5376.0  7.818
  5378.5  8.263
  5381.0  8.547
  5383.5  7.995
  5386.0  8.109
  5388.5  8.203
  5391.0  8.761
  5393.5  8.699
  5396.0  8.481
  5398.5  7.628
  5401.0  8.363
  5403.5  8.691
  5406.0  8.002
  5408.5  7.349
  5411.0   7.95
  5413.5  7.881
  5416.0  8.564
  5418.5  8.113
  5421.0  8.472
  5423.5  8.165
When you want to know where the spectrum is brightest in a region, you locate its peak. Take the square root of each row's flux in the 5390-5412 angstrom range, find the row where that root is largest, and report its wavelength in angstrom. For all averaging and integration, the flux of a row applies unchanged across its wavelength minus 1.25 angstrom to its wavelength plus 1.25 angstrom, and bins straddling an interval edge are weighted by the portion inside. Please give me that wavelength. 5391.0 angstrom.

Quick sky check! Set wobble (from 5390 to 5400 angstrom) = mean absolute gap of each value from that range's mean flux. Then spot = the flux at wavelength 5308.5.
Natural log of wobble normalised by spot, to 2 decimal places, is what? -3.20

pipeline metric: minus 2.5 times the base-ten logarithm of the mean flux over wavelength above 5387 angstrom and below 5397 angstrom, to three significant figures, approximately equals -2.33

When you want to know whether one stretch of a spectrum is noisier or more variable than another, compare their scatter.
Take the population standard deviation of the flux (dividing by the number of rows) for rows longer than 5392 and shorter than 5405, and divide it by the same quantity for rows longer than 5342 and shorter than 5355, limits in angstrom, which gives 1.77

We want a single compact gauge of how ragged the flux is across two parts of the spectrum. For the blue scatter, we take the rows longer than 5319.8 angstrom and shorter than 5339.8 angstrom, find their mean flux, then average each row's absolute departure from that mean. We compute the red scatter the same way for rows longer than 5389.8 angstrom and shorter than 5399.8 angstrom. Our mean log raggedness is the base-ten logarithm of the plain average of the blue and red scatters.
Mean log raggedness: -0.60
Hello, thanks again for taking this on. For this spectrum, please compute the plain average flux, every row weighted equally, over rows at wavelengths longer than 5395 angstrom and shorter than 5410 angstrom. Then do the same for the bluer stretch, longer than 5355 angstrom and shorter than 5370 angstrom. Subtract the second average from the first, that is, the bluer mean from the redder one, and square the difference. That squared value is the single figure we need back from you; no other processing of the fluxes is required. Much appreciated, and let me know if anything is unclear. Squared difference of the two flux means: 0.2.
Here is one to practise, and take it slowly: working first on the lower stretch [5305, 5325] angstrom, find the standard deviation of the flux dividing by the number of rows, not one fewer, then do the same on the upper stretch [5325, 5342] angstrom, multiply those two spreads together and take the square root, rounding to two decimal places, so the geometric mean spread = 0.34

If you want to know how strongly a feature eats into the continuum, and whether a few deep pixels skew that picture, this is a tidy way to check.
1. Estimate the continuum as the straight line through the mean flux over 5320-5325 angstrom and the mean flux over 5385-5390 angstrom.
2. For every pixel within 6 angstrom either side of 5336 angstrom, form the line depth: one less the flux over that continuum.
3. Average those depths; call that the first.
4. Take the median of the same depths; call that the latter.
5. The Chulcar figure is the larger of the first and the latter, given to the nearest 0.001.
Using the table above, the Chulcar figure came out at 0.007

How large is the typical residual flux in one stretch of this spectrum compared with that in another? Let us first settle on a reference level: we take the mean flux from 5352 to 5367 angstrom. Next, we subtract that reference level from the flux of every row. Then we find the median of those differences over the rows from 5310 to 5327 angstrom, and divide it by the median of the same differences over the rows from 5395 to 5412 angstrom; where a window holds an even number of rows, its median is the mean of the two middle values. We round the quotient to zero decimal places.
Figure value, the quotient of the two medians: -1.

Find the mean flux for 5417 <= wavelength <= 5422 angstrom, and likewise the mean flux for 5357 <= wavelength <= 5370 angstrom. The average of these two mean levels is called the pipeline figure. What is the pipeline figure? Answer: 8.44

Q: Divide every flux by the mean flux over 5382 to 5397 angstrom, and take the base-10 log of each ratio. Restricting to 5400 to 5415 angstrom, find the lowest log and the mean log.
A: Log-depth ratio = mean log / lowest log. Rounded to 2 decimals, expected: 0.32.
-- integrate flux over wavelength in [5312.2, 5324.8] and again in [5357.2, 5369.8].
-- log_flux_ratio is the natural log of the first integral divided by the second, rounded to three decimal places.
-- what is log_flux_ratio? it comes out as 0.082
